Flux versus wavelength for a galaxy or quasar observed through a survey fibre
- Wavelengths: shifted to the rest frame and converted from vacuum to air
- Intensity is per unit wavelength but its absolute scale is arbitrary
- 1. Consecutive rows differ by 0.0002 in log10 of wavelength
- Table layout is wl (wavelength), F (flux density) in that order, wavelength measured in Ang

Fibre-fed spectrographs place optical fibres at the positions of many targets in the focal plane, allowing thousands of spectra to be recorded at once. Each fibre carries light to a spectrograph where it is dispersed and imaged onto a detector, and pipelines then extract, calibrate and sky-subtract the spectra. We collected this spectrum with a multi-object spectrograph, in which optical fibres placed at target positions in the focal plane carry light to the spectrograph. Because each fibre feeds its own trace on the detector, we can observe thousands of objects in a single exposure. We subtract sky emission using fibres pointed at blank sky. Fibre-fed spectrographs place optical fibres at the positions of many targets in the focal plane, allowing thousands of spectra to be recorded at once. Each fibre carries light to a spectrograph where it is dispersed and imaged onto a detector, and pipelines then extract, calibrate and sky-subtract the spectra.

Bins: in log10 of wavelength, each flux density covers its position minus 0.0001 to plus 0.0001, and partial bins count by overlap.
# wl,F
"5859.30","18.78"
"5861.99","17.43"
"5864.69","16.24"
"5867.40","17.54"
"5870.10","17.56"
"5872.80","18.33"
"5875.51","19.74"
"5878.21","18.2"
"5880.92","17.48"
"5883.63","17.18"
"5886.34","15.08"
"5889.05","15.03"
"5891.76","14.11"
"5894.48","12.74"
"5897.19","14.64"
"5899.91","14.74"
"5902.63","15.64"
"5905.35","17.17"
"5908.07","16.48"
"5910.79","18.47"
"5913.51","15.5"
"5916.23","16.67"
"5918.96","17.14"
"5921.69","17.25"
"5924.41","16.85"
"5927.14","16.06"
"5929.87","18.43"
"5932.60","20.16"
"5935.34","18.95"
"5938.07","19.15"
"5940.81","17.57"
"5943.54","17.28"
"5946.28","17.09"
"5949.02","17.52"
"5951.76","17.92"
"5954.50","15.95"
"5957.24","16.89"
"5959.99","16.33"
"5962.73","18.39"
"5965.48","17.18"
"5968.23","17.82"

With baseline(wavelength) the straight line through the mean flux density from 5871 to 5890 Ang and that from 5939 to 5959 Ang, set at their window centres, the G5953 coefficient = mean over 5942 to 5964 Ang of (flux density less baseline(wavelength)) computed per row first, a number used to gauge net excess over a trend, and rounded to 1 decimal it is 0.0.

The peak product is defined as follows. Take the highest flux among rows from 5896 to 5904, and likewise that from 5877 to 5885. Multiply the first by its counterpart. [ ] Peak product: 285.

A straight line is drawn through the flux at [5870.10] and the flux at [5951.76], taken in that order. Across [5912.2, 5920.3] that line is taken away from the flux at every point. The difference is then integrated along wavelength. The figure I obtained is -11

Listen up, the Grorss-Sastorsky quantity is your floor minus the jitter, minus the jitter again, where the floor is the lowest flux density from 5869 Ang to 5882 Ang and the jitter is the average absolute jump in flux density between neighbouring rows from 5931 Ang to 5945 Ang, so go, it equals 16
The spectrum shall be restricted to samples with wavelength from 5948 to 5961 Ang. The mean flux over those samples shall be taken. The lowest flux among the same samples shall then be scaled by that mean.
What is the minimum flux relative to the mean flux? 0.943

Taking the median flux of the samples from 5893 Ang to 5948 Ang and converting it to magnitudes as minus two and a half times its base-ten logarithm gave -3.08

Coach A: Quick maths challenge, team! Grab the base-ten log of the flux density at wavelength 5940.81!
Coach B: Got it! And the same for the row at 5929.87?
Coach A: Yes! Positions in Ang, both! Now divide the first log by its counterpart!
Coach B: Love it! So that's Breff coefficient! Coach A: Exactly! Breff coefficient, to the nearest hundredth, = 0.98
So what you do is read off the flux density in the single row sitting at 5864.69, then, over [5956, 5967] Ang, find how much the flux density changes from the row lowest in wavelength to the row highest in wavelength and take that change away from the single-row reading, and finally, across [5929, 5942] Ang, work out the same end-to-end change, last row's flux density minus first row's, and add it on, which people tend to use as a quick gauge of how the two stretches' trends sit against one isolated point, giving 15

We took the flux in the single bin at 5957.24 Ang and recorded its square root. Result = 4.11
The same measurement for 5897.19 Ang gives 3.83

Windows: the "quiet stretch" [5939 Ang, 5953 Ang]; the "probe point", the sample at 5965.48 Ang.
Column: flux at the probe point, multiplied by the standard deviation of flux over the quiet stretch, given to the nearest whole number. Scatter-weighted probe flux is 5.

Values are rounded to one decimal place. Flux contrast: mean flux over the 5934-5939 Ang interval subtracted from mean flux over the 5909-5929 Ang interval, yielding -2.2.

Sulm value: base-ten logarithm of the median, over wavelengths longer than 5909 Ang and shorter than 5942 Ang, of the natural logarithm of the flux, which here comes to 0.456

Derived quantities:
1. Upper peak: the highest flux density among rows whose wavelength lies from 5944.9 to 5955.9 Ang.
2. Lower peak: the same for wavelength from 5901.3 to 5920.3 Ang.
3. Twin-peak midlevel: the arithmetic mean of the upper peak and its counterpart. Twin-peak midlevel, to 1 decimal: 18.2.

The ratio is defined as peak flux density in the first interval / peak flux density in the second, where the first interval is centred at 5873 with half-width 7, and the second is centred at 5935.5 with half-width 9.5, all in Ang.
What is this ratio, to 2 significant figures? 0.98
